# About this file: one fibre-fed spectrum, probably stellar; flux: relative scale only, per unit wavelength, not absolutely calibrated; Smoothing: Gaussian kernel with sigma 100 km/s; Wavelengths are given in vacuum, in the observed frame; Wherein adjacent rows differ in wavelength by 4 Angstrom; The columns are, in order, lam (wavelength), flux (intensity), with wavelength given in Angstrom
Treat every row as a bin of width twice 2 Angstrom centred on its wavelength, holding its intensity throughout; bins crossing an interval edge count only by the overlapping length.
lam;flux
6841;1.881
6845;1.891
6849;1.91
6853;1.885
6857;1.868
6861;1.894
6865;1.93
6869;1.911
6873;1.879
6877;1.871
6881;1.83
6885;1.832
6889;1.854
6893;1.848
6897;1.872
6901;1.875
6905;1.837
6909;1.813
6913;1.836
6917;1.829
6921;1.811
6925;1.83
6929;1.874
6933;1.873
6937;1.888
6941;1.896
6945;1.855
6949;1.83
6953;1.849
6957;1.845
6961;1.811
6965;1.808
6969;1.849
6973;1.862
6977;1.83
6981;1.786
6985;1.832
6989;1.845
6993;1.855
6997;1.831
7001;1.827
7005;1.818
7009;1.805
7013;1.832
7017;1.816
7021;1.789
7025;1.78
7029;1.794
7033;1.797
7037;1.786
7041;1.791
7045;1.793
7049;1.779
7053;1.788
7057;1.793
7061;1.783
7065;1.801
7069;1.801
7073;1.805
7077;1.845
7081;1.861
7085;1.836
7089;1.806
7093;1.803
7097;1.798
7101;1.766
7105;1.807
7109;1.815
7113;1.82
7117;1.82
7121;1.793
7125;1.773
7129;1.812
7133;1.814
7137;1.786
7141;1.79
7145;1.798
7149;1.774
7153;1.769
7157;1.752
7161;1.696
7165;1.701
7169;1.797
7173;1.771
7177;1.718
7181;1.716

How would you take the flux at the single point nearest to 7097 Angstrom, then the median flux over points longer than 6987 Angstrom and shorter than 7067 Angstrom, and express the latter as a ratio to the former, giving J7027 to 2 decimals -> 1.00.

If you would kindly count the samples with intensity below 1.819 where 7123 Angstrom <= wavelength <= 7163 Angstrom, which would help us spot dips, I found 10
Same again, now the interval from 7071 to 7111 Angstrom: 7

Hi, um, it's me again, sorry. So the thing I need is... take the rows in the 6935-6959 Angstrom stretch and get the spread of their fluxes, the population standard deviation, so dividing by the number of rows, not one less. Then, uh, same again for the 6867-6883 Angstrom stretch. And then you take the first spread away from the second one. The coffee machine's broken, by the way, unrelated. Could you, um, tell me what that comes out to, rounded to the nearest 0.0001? 0.0052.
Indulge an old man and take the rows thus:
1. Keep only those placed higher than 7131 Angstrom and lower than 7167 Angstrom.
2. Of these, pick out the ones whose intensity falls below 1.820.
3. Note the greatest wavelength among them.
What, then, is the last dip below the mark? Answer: 7165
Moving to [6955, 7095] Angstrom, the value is 7093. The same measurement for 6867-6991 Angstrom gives 6981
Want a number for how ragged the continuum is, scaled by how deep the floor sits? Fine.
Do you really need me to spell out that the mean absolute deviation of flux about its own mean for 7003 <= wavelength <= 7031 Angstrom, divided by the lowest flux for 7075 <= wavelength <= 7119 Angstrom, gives 0.008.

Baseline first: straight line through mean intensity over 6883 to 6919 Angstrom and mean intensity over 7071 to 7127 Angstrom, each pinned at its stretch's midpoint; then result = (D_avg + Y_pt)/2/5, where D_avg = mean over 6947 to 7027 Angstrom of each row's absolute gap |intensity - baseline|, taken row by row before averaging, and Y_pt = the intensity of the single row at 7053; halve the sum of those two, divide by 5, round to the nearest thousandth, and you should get 0.181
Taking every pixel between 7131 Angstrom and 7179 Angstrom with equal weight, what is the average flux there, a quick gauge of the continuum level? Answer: 1.76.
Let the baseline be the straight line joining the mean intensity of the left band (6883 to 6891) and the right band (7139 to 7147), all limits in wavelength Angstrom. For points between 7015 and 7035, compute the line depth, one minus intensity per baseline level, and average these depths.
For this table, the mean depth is 0.012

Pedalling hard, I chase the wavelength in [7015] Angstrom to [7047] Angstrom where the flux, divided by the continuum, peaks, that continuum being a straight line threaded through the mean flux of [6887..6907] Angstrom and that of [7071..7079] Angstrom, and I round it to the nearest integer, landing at 7017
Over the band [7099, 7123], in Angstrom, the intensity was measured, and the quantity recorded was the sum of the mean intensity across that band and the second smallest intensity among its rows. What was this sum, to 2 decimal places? 3.60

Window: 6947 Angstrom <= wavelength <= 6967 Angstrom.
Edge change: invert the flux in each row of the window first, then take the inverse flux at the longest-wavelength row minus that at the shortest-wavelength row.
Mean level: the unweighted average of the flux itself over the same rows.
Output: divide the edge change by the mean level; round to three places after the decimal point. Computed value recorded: 0.004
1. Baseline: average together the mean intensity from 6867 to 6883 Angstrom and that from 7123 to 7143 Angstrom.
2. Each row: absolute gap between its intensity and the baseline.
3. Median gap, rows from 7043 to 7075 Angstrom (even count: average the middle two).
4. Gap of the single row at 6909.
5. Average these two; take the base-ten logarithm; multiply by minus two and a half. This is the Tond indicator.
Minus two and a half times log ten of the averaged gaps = 3.8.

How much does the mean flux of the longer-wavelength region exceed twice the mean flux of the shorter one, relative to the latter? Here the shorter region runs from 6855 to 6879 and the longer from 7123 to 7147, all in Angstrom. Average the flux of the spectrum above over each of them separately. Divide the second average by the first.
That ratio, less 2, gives -1.05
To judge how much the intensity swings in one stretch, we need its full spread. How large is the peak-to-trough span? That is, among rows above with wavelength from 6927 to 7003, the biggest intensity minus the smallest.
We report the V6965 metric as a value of 0.11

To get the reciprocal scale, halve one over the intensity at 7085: 0.272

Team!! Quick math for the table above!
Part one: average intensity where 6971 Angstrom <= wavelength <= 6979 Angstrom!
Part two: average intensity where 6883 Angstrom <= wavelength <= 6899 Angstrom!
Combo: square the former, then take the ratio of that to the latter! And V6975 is 1.84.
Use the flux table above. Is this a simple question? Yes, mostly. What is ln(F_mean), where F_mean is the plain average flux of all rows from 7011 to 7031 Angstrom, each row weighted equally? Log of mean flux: 0.589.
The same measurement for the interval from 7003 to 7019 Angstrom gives 0.598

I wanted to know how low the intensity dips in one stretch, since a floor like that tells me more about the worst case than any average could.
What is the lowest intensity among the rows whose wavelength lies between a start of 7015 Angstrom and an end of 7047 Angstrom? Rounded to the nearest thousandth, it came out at 1.780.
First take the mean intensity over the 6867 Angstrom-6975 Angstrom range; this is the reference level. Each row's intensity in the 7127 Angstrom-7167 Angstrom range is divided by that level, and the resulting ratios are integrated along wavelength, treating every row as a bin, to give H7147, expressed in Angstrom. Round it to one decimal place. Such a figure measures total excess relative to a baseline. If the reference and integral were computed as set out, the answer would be 38.2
